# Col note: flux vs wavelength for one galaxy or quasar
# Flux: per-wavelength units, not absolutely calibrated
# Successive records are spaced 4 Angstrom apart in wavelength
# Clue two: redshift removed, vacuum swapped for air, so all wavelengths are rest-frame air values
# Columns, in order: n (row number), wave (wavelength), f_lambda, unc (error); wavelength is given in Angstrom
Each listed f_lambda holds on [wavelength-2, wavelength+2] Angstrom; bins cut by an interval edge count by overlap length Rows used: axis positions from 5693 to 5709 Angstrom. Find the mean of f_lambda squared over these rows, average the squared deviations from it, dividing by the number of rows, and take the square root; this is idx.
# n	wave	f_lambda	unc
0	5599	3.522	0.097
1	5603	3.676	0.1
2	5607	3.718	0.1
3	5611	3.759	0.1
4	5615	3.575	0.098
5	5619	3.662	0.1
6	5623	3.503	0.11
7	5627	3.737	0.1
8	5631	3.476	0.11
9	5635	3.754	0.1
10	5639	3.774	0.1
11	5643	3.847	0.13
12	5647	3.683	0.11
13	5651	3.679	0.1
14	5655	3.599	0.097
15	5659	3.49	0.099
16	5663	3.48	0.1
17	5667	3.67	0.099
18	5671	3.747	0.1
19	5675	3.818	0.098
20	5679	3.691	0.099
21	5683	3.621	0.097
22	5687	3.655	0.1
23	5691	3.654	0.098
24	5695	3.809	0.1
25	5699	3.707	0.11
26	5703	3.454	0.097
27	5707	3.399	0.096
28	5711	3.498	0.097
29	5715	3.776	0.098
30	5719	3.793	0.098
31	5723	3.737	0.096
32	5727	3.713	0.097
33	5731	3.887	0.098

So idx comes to 1.23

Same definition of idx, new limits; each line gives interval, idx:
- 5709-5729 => 0.77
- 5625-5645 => 0.92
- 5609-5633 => 0.79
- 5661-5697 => 0.71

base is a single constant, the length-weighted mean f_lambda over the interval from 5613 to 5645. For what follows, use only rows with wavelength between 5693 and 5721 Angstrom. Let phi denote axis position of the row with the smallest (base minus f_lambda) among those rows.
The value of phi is 5695 Angstrom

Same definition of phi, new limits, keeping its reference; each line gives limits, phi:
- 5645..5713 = 5675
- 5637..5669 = 5643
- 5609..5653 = 5643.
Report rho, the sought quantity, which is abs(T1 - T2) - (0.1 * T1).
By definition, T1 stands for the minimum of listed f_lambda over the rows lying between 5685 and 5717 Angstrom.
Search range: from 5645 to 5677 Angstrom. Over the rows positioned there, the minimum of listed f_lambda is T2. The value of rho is -0.26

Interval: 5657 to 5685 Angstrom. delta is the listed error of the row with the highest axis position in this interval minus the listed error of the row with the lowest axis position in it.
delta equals -0.0020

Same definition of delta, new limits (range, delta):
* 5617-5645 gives 0.0300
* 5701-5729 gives 0.0000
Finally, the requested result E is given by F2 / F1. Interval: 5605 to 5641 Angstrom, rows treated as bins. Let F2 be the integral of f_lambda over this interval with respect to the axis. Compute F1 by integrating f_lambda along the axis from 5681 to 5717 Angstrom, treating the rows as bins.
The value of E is 1.012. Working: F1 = 130.3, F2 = 132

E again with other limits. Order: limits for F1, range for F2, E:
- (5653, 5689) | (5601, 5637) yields 1.003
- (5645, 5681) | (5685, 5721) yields 0.997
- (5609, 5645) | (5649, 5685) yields 0.991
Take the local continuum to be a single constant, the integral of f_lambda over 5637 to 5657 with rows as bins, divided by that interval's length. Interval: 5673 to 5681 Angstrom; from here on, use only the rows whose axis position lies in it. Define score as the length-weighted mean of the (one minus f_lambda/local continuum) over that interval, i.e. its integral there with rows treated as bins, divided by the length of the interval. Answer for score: -0.01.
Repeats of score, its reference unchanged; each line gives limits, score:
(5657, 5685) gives 0.02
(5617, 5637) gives 0.02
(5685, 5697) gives 0.00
